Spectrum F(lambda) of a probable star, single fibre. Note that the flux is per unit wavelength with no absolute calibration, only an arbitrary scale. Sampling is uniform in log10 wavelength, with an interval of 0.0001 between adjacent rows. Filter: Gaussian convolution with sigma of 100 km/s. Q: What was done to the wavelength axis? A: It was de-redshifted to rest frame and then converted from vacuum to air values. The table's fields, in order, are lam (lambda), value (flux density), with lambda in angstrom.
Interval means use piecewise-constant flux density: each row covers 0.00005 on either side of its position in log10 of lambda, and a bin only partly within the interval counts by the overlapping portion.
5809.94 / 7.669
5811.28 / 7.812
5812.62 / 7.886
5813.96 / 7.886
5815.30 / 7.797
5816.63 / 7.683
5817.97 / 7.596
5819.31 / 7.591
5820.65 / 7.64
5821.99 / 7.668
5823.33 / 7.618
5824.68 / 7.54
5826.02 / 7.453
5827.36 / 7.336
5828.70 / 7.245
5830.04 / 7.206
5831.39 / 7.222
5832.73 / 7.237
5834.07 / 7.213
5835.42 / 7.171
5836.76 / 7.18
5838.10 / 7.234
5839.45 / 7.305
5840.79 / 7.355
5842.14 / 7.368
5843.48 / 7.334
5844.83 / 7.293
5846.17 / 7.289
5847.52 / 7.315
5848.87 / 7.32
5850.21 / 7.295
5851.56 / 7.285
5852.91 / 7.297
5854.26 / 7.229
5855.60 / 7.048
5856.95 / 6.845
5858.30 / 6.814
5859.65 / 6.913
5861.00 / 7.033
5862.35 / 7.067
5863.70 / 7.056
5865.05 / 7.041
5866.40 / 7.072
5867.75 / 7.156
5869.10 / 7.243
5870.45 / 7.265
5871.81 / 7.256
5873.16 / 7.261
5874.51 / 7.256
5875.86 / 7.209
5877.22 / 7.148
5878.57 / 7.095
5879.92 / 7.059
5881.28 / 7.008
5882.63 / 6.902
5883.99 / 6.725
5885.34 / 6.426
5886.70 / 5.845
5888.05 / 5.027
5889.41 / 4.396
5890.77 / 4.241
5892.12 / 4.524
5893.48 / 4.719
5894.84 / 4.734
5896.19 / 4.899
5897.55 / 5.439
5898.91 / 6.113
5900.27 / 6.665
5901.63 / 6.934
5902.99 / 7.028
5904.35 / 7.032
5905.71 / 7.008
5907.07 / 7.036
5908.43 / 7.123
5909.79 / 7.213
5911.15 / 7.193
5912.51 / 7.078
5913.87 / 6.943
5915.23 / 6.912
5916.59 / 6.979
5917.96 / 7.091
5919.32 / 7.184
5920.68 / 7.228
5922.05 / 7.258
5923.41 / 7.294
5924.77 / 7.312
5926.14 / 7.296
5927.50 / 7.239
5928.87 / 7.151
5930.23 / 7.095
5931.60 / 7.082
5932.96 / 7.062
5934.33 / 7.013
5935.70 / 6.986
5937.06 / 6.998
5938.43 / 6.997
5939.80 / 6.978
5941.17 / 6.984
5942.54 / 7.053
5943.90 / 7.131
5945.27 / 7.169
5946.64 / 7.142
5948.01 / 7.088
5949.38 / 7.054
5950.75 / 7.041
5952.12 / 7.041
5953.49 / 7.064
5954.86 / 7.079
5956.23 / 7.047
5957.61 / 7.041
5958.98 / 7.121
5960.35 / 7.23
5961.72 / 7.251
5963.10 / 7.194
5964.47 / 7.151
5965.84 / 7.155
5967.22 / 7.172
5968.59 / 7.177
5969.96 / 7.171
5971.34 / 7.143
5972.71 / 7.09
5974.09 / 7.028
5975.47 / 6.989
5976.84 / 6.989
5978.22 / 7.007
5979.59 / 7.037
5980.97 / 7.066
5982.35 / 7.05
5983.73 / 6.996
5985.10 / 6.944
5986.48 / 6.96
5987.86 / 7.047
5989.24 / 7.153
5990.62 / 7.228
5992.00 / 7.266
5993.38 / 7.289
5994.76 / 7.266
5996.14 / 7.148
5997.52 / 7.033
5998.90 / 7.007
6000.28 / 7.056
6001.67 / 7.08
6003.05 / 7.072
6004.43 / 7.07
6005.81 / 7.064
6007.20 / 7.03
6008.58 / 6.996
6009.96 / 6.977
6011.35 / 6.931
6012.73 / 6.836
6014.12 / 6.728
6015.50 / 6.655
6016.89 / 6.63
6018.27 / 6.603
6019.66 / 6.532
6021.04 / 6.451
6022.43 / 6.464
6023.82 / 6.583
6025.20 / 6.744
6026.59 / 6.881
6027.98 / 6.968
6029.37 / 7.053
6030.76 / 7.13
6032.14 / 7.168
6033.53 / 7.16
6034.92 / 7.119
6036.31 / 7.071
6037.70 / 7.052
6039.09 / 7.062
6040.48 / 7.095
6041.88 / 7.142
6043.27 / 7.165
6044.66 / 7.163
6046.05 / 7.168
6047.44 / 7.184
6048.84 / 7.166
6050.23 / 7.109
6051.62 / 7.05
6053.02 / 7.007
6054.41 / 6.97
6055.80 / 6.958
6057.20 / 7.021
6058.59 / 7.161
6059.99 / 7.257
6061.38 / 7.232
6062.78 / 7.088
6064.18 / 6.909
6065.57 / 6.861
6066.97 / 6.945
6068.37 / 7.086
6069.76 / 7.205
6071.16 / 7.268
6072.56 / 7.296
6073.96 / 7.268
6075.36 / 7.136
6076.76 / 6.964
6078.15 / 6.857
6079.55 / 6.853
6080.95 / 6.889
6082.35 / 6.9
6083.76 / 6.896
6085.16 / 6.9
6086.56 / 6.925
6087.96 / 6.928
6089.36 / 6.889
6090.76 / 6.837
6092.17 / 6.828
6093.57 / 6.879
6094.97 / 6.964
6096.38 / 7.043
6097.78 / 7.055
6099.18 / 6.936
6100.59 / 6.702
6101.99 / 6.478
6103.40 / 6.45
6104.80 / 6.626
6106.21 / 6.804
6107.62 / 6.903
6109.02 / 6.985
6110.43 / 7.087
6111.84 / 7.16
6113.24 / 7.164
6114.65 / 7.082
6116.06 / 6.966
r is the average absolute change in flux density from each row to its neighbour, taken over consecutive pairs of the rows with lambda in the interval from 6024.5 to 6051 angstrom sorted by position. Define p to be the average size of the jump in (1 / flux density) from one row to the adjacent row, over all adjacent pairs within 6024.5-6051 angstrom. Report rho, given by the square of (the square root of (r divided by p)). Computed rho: 49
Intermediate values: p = 0.0008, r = 0.04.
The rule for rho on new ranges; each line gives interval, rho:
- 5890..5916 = 32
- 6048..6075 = 50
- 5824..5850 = 54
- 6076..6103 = 47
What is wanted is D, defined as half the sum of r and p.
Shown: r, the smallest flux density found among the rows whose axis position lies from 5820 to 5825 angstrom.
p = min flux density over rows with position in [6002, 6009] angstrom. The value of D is 7.27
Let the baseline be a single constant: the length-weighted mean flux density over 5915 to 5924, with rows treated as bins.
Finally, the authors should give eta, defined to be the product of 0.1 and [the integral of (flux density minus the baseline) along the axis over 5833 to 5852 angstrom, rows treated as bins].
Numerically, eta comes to 0.26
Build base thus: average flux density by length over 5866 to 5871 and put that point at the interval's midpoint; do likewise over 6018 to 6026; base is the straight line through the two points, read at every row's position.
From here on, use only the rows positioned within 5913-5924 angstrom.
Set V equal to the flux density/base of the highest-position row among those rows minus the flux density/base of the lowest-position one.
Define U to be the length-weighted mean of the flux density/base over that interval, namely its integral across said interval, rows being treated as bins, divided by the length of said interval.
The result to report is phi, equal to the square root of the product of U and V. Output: 0.239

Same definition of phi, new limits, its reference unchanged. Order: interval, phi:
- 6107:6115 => 0.197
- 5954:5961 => 0.163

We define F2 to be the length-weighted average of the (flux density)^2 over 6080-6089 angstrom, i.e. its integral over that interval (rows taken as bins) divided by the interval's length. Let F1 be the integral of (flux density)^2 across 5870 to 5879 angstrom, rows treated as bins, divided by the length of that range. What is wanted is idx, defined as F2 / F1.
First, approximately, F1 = 52.0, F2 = 47.7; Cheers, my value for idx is 0.92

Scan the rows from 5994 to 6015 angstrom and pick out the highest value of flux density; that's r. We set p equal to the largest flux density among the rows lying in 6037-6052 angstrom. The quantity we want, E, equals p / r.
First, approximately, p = 7.184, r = 7.266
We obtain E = 0.99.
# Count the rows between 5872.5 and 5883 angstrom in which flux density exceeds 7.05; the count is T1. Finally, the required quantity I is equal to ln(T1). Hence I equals 1.79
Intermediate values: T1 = 6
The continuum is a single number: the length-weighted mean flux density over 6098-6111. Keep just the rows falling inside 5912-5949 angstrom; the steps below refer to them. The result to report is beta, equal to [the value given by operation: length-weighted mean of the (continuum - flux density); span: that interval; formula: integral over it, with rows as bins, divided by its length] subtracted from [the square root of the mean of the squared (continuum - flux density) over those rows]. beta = 0.659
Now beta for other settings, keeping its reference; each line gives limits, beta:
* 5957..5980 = 0.677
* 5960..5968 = 0.821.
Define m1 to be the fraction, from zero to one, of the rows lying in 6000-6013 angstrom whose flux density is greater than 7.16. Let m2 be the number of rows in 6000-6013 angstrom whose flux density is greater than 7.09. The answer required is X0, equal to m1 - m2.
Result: 0.0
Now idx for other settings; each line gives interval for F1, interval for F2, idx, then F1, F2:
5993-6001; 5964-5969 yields 1.01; 50.8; 51.3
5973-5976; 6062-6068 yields 0.99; 49.1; 48.4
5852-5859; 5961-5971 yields 1.04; 49.8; 51.6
